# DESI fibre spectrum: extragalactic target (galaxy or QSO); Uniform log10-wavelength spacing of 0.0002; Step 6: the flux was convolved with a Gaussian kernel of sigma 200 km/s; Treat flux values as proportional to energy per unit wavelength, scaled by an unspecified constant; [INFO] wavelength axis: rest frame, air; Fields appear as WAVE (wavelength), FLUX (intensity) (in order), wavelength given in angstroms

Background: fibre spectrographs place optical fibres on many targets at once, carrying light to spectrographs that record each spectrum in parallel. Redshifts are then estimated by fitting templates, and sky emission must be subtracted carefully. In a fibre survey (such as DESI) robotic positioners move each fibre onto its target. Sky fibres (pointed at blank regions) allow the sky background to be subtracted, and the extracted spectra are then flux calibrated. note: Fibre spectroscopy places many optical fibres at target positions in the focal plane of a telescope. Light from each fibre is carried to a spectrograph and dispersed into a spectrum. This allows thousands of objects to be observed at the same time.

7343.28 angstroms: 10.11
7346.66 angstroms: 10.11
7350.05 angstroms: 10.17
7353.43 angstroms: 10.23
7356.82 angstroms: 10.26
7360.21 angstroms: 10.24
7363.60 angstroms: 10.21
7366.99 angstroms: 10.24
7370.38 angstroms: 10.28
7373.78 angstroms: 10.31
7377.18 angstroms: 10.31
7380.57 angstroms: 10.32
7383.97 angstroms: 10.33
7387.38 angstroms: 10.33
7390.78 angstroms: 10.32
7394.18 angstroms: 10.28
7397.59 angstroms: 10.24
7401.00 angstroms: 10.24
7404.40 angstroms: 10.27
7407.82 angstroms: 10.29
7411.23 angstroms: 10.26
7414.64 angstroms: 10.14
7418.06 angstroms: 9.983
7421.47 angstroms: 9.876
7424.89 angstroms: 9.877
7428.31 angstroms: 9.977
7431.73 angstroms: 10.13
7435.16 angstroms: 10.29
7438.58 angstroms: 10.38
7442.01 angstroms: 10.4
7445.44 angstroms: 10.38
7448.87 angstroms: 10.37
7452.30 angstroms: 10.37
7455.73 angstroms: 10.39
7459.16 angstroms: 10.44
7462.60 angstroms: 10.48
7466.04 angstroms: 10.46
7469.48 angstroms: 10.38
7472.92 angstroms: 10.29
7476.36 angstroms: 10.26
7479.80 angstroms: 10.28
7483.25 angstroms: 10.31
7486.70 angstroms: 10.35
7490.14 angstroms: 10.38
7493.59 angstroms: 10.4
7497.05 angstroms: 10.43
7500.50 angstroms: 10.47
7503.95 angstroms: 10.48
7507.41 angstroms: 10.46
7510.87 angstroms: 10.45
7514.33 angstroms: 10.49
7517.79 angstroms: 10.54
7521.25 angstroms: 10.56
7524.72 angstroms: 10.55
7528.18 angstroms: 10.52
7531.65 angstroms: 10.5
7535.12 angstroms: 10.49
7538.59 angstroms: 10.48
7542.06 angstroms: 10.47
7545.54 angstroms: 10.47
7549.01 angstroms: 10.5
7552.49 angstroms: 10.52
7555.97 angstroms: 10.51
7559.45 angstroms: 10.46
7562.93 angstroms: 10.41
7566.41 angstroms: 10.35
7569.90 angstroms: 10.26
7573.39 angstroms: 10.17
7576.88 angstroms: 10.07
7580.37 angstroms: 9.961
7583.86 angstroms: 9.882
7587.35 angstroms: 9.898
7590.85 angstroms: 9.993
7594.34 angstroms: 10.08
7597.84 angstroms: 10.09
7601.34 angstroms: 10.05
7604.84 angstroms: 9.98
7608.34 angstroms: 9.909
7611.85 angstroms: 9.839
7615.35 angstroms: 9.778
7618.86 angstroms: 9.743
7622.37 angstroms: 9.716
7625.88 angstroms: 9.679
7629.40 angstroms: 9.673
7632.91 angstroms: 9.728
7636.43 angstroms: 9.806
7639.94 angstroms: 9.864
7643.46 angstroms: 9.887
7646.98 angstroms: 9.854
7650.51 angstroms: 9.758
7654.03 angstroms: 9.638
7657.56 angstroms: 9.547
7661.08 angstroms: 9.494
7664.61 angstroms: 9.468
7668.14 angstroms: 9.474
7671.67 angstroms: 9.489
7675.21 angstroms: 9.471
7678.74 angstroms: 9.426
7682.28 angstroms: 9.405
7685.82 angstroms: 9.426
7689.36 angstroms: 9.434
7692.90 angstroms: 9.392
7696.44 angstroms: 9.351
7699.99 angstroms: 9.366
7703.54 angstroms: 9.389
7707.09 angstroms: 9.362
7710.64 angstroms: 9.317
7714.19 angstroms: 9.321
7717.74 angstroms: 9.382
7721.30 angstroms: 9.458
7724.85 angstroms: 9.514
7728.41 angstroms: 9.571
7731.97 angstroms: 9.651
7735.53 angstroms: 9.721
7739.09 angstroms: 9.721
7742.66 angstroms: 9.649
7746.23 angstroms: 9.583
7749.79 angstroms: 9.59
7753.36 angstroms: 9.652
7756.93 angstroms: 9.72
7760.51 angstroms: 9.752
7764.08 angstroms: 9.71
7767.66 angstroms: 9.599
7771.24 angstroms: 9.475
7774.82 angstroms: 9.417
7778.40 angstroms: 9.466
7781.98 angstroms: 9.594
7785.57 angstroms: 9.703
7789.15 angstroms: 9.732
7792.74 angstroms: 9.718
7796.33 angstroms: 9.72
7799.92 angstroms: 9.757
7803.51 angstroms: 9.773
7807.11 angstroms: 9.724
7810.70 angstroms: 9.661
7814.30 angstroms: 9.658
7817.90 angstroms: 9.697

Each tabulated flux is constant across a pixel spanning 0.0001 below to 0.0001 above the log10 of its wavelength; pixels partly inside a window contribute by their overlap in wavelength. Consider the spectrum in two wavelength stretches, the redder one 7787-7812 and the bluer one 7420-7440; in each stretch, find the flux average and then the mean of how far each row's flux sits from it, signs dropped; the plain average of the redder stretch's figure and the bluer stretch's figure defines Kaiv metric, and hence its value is 0.10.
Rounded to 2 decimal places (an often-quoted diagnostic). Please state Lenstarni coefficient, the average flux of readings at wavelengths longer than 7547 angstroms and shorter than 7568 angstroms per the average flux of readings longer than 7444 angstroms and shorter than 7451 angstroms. 1.01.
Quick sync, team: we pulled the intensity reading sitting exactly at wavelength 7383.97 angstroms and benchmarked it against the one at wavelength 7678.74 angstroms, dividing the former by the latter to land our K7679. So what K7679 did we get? 1.10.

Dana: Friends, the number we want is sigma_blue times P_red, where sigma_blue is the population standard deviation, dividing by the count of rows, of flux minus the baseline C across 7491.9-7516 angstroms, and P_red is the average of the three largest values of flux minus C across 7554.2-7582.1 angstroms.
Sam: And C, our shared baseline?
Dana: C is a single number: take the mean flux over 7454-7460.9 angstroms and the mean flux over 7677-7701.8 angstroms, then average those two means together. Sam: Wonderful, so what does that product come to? 0.016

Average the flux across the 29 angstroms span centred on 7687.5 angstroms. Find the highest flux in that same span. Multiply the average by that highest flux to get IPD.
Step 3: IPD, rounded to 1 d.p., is 89.1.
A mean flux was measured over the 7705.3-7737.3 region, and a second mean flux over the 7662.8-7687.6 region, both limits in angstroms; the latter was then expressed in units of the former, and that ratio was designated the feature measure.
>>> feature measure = 1.00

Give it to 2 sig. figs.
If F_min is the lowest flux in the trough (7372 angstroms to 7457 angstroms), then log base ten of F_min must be 0.99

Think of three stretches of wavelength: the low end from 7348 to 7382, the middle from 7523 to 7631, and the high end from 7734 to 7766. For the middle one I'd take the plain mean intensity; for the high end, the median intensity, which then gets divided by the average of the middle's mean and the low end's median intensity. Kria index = 0.951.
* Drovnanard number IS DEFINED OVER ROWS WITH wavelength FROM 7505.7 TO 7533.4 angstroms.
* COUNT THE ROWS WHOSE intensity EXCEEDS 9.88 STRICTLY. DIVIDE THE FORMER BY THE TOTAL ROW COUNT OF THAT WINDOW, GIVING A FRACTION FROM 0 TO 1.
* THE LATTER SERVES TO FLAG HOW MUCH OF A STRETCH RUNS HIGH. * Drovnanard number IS 1.0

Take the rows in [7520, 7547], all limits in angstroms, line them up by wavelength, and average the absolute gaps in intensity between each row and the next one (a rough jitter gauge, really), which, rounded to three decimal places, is 0.013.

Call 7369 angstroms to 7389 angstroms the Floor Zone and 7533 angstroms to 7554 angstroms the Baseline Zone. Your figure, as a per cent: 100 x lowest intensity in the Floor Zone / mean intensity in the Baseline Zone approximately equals 98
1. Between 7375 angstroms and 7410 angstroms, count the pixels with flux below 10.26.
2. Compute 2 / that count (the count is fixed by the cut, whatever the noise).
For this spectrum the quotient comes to 1.00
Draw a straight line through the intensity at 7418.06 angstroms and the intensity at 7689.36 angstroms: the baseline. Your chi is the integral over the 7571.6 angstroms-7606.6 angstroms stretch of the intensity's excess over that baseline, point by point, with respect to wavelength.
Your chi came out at 13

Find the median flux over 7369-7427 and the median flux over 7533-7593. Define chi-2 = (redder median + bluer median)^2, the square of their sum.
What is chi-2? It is 428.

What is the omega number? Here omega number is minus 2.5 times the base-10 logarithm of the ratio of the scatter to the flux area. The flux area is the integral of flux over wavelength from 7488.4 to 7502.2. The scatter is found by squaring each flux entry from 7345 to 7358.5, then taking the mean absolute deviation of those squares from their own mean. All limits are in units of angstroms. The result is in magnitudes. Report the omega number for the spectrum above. 5.32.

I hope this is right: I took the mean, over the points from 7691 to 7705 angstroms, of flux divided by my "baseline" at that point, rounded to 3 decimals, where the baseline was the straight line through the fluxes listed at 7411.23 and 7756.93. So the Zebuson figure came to 0.955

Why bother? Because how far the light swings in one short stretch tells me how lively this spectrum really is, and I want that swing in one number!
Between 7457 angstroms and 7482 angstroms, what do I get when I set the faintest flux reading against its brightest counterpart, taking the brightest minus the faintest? 0.22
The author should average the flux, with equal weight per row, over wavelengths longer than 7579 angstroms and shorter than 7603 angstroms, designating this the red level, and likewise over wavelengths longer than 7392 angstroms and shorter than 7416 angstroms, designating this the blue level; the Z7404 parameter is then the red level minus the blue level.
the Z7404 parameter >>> -0.25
